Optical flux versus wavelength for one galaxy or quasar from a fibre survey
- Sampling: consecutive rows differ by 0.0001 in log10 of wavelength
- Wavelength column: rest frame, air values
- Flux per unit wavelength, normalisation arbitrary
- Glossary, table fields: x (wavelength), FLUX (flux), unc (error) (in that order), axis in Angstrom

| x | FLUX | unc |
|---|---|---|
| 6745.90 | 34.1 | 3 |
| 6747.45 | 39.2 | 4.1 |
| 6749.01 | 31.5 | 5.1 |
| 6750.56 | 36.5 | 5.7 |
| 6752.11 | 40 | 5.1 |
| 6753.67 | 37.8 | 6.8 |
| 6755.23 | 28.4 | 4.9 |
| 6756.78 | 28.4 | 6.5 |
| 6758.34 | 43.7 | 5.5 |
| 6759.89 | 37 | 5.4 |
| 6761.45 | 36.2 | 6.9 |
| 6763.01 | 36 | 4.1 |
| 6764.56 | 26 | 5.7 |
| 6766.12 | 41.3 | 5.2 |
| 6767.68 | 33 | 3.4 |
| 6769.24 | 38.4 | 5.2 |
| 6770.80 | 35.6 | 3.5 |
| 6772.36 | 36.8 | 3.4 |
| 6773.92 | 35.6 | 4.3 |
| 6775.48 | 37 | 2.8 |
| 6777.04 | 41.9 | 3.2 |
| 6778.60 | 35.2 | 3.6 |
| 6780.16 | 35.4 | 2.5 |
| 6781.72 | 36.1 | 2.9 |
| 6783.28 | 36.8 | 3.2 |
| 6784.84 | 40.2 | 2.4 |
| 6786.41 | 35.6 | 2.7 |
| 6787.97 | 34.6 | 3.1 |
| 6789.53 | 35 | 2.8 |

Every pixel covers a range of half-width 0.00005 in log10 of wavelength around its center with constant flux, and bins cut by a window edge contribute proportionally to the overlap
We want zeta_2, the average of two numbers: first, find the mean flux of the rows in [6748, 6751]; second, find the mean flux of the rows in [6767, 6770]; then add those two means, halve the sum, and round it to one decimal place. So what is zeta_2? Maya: 34.9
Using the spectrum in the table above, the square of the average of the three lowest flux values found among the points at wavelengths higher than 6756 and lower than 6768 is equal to 849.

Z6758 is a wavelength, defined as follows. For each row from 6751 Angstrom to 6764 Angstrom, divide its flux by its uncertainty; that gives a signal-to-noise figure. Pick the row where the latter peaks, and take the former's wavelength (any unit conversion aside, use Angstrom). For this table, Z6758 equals 6763.01 Angstrom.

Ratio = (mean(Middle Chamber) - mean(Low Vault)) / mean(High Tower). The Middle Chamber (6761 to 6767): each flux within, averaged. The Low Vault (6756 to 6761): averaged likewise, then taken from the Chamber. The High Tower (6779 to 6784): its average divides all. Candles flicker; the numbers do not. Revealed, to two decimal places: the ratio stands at -0.04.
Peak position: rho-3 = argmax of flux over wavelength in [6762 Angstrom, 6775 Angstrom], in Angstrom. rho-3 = 6766.12 Angstrom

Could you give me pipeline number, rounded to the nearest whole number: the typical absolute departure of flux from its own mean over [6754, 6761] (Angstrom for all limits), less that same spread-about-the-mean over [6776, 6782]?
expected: 4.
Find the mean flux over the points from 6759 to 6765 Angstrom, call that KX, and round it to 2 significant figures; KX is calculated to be 34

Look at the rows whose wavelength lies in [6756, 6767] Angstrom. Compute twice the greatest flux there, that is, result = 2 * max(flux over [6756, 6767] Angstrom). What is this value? 87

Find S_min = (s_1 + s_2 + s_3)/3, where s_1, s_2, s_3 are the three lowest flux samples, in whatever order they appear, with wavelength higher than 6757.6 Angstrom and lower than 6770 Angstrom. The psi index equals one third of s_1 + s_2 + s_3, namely 31.7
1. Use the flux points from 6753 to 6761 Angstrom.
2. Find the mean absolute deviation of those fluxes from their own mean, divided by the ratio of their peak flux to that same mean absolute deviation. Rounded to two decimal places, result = 0.65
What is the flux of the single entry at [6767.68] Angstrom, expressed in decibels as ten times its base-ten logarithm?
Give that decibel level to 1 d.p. 15.2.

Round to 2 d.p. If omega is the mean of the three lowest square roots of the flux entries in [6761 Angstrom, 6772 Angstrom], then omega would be 5.60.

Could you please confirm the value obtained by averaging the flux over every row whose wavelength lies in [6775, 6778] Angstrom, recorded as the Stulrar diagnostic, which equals 39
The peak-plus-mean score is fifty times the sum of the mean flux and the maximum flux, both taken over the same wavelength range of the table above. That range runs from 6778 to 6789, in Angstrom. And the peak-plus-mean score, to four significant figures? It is 3824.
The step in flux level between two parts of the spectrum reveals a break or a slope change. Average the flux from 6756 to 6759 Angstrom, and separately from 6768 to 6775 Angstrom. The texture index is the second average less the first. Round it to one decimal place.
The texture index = 0.6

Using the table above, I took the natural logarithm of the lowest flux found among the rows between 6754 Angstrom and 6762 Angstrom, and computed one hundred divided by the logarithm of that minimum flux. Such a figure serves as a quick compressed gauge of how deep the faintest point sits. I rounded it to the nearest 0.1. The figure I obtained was 29.9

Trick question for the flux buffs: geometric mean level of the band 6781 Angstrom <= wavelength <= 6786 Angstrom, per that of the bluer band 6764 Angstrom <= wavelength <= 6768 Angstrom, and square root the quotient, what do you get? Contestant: 1.07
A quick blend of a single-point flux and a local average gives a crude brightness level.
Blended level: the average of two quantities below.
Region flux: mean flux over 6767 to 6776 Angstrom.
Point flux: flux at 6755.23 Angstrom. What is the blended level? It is 32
